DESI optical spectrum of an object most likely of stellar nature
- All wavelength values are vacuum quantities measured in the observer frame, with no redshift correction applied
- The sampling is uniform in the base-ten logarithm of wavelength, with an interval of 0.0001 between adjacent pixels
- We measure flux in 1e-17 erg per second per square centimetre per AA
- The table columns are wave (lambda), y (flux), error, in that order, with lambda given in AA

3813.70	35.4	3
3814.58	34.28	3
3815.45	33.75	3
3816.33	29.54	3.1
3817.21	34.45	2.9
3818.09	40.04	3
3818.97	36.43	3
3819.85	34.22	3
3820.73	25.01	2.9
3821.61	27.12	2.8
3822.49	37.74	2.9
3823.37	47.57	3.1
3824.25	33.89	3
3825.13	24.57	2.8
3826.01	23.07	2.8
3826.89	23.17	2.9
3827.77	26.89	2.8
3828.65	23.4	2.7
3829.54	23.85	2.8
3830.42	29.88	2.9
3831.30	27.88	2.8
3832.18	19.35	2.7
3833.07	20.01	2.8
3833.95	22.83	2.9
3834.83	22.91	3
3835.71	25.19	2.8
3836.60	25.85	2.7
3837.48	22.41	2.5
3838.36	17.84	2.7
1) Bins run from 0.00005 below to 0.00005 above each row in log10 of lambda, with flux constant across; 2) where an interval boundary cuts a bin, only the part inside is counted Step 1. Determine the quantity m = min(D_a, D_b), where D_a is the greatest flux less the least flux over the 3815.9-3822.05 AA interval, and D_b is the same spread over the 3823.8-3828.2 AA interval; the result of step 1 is 11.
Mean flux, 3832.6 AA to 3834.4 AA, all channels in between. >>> 21.4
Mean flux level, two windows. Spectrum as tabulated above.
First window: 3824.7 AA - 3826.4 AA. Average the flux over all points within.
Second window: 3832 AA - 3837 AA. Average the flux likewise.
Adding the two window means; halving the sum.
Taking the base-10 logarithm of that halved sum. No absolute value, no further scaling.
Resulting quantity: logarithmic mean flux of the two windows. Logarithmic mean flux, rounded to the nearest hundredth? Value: 1.37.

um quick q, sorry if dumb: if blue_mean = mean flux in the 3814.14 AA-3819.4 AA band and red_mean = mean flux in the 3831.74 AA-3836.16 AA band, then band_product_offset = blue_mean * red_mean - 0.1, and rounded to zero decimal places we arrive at 766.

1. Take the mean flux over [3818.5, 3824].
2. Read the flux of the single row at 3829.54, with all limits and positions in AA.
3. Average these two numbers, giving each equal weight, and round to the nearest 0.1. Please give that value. 29.3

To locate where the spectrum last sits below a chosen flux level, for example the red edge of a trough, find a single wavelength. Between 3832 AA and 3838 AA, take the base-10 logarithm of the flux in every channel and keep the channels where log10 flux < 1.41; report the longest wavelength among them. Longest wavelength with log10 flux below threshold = 3837.48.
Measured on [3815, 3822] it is 3820.73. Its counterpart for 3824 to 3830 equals 3829.54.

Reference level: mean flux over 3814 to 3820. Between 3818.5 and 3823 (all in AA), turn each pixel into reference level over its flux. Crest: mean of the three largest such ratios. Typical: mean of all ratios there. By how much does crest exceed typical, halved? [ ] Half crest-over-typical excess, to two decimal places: 0.06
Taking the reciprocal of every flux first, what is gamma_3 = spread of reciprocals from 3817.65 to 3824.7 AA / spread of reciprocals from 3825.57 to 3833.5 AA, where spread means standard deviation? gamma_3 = 1.0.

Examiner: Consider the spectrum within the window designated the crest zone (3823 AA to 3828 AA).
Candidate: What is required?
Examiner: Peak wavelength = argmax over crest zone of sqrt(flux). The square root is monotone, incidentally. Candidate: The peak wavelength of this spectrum 3823.37 AA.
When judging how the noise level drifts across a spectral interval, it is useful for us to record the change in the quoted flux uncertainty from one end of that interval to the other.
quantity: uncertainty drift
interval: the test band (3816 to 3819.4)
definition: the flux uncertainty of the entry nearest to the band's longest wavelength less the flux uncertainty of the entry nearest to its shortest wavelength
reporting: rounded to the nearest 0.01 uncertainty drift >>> -0.10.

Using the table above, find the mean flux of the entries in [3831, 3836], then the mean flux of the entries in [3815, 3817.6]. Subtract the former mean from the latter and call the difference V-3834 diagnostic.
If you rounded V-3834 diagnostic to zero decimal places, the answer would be 10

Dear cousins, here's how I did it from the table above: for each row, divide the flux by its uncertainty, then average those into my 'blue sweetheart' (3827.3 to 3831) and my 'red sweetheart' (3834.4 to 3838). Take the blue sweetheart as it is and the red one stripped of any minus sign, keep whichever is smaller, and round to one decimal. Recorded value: 8.8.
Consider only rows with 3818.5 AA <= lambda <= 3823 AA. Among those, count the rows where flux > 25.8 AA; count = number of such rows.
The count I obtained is 4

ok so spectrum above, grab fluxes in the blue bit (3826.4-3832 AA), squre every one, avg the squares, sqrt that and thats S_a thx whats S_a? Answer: 26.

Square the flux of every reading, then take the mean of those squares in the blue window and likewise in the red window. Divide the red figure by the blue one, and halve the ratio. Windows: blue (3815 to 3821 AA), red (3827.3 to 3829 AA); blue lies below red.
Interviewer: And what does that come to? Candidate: 0.28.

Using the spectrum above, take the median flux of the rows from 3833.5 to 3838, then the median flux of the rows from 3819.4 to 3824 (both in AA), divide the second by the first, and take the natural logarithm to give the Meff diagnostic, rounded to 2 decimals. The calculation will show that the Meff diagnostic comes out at 0.40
